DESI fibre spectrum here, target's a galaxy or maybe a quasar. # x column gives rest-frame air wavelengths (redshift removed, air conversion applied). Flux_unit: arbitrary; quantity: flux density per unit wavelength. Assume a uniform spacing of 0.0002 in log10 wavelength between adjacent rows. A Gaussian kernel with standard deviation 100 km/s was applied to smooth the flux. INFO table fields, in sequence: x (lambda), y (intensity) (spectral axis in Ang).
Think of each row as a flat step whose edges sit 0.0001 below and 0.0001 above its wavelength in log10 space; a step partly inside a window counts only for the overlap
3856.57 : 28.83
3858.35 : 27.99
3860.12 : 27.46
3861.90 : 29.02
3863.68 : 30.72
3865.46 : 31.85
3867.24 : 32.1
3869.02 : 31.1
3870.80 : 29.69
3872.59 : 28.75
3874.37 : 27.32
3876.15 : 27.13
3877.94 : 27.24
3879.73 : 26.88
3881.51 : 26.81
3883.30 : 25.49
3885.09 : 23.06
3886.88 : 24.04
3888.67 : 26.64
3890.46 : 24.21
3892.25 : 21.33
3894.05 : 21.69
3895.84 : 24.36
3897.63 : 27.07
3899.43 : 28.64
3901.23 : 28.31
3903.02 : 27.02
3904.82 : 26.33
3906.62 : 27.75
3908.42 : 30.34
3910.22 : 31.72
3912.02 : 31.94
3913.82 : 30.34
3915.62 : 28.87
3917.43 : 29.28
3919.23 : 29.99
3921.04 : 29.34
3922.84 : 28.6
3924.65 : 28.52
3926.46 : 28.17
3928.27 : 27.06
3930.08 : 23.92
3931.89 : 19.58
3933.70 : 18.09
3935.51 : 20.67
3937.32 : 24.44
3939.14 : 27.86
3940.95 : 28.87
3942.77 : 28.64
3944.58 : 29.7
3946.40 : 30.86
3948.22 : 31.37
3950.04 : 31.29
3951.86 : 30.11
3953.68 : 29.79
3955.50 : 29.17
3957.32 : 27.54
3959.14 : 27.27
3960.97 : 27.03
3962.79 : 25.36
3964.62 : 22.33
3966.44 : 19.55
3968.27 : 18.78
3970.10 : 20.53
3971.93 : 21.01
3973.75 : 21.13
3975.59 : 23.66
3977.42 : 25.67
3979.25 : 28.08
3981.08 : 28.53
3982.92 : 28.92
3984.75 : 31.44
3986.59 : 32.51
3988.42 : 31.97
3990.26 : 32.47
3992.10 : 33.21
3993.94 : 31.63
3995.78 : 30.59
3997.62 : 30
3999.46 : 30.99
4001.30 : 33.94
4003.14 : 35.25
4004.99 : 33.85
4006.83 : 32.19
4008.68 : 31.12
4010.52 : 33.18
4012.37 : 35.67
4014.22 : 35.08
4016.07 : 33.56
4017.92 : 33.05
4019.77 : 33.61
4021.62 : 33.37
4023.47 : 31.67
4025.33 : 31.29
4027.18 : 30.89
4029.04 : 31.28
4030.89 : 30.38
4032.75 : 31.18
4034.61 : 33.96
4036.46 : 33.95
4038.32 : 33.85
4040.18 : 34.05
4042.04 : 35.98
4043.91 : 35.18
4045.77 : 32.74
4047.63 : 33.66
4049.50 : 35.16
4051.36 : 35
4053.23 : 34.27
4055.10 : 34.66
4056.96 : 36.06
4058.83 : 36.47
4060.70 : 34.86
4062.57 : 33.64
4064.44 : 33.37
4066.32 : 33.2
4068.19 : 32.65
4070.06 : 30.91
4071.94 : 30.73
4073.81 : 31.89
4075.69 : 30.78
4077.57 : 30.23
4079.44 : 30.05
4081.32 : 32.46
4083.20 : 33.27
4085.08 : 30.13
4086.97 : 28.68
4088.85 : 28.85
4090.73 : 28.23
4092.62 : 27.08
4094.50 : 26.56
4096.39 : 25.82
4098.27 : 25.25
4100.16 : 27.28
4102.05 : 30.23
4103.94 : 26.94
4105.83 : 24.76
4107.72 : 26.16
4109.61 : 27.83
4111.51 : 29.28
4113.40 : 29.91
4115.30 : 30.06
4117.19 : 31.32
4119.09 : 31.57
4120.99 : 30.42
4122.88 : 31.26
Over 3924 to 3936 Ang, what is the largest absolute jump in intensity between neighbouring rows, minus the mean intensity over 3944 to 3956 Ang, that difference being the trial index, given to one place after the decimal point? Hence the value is -26.0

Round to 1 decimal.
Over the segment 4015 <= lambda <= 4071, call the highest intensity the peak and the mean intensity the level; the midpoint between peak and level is 35.0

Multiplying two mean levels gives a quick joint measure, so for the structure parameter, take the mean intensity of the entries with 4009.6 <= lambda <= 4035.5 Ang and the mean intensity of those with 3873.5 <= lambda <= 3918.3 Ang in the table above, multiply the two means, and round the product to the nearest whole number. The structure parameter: 882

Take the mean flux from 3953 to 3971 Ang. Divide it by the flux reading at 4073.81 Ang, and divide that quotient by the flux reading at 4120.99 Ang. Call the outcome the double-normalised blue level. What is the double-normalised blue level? 0.025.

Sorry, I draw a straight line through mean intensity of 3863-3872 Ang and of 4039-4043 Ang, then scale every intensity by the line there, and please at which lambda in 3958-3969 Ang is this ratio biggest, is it 3959.14 Ang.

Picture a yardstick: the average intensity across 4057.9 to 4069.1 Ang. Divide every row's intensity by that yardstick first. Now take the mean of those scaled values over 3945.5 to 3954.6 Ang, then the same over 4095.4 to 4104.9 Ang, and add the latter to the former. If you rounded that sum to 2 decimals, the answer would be 1.70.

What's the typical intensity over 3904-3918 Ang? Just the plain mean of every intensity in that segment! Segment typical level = 30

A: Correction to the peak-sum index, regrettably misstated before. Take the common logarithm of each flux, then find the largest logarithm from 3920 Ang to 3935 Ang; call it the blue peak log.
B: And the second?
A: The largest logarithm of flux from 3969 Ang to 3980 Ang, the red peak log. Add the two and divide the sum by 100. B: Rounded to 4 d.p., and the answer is 0.0292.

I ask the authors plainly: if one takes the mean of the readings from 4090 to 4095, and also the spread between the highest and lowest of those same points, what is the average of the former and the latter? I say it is 14.5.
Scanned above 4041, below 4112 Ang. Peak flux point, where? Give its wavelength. 4058.83 Ang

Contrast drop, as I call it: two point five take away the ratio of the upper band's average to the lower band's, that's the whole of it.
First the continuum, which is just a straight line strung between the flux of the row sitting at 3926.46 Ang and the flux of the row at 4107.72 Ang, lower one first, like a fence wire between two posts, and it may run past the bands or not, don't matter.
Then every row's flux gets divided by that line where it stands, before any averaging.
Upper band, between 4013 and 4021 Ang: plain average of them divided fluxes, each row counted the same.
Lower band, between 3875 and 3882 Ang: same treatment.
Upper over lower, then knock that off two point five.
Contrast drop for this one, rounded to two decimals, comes 1.18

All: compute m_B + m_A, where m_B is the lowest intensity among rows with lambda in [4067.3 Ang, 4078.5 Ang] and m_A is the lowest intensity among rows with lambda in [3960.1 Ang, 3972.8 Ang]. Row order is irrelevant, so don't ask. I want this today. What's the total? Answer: 49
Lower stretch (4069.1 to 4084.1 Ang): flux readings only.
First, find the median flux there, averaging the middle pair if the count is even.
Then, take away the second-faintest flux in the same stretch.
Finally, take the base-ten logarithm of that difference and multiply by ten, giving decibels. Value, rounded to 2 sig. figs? -2.1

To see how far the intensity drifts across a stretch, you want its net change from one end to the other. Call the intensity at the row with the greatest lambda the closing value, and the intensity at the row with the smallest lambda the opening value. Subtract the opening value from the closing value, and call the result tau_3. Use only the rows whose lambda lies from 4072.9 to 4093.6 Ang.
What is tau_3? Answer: -5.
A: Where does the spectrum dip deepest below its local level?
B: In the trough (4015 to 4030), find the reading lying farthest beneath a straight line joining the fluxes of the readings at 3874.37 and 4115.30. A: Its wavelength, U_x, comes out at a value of 4027.18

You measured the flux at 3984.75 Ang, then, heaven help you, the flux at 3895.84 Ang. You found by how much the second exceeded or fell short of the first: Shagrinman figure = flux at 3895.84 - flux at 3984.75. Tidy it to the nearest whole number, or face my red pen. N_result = -7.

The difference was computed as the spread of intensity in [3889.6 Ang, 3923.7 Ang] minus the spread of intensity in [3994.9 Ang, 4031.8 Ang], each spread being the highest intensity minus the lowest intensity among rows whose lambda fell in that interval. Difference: 5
